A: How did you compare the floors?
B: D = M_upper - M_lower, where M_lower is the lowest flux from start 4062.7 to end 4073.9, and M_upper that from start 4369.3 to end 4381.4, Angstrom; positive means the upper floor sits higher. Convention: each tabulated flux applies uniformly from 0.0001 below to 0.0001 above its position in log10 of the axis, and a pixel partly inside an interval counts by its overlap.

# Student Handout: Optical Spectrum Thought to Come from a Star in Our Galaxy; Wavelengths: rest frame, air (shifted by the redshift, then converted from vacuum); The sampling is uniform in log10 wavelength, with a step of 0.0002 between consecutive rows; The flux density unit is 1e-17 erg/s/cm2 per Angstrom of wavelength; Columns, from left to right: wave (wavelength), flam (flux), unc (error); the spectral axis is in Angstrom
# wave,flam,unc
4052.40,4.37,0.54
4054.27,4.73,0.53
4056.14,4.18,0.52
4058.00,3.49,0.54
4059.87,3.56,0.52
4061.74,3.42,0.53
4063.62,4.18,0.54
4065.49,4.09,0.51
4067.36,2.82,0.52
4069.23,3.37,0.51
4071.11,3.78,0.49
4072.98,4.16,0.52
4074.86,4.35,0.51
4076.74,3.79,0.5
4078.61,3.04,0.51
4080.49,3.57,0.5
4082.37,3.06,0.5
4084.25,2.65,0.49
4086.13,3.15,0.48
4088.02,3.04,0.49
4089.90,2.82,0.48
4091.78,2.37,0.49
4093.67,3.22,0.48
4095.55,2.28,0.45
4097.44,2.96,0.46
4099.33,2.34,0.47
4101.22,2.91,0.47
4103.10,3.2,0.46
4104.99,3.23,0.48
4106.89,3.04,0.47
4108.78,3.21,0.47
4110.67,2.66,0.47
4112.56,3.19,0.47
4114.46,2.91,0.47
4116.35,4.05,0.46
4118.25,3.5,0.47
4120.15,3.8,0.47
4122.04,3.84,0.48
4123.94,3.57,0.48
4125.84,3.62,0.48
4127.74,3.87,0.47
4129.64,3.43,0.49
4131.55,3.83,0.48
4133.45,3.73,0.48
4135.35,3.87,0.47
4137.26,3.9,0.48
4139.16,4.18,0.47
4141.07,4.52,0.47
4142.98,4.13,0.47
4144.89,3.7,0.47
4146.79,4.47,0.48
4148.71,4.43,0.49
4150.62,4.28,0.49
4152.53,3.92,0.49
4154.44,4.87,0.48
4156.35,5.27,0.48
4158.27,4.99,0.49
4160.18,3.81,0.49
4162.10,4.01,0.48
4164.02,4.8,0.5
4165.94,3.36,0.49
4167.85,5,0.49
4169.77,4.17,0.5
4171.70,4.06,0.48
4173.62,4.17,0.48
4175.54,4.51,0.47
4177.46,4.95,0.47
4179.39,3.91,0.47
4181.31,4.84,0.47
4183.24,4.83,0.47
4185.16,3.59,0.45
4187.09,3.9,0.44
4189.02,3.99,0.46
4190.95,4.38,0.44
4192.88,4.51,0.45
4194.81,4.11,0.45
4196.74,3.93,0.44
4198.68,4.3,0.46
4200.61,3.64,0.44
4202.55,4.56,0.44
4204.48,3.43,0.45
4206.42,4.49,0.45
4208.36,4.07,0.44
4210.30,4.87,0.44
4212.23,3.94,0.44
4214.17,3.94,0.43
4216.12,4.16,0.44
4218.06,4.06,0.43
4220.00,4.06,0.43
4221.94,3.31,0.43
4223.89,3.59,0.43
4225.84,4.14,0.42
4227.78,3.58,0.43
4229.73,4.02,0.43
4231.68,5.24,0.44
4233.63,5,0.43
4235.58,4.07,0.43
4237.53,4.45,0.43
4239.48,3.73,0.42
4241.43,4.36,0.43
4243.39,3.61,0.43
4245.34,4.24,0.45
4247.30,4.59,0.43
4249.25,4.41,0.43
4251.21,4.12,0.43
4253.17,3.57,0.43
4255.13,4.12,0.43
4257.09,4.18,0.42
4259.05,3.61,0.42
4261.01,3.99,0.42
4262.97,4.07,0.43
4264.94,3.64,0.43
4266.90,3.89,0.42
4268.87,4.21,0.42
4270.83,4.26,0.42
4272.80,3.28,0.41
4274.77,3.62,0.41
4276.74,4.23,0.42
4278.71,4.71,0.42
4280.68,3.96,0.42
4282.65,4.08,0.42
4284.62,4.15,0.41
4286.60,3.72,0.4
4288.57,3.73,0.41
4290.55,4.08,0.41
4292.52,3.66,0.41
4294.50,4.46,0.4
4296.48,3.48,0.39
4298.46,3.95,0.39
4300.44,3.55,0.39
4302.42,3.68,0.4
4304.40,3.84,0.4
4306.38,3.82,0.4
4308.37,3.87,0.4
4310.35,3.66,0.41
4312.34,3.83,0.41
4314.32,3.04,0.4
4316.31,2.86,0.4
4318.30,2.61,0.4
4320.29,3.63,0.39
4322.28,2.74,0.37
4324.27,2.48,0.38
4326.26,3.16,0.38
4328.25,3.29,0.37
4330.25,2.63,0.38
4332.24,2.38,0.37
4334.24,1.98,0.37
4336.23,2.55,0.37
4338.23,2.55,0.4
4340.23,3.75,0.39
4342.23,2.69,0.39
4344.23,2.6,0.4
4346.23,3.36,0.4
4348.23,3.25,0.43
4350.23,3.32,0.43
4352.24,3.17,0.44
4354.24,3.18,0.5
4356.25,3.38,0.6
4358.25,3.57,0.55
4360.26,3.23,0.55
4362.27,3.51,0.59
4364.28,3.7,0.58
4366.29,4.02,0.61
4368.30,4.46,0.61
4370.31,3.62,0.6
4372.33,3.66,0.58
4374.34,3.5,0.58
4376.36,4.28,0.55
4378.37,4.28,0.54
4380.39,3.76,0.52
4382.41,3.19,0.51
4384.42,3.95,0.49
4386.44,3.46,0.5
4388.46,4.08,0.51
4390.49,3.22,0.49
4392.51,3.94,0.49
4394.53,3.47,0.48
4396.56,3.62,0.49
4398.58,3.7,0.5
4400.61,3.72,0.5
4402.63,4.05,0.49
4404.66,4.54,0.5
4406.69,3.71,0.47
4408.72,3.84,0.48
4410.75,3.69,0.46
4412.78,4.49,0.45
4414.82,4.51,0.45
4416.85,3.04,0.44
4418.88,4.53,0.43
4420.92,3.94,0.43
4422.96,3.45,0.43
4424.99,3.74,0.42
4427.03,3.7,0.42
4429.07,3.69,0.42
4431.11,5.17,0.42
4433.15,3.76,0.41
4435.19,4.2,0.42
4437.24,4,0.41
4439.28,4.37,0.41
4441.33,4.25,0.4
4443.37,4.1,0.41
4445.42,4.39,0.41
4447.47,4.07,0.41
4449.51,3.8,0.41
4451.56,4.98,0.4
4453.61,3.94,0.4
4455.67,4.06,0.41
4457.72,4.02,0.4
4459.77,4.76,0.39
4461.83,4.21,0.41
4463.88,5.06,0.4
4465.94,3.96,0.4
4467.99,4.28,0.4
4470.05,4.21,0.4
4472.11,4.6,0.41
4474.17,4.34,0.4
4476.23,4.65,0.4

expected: 0.7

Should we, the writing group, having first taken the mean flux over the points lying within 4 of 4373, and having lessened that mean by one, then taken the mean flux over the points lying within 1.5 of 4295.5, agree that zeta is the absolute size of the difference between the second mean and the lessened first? 1.2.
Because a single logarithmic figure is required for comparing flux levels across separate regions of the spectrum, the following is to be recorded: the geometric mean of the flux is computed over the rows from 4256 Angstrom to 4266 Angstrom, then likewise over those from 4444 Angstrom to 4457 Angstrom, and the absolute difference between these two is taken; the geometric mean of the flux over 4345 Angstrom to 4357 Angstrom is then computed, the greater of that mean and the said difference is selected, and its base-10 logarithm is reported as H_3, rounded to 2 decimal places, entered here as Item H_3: 0.52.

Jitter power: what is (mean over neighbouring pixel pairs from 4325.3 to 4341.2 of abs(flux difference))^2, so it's 0.21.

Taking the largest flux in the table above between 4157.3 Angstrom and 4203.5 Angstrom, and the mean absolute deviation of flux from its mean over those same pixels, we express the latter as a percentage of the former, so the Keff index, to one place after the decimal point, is 8.0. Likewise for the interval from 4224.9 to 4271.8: 5.8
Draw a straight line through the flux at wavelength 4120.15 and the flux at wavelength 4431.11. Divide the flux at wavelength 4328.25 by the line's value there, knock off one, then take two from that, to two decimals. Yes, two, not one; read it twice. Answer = -2.30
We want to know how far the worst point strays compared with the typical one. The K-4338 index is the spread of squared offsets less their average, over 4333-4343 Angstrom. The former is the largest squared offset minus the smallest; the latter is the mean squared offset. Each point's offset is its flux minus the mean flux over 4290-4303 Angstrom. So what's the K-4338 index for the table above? 1.8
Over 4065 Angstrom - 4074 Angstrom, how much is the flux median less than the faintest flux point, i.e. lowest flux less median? -1.0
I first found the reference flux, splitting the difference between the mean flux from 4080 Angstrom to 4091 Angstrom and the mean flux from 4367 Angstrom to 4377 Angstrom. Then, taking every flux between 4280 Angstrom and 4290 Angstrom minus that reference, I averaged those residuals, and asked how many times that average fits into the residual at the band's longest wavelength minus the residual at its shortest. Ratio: -0.5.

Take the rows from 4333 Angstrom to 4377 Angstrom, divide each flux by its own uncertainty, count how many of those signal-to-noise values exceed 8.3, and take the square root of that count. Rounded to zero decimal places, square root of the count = 1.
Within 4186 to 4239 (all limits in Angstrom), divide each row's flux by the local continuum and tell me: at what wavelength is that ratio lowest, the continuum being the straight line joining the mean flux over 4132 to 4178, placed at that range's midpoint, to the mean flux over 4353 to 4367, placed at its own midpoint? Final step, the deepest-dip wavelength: 4221.94 Angstrom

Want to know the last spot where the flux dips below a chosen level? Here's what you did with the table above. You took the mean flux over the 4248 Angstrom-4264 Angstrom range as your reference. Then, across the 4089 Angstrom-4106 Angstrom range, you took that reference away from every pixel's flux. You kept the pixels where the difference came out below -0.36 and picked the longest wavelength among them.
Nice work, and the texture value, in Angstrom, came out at 4104.99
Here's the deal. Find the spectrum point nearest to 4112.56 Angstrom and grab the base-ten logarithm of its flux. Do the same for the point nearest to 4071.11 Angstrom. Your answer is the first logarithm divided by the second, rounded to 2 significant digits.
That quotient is 0.87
